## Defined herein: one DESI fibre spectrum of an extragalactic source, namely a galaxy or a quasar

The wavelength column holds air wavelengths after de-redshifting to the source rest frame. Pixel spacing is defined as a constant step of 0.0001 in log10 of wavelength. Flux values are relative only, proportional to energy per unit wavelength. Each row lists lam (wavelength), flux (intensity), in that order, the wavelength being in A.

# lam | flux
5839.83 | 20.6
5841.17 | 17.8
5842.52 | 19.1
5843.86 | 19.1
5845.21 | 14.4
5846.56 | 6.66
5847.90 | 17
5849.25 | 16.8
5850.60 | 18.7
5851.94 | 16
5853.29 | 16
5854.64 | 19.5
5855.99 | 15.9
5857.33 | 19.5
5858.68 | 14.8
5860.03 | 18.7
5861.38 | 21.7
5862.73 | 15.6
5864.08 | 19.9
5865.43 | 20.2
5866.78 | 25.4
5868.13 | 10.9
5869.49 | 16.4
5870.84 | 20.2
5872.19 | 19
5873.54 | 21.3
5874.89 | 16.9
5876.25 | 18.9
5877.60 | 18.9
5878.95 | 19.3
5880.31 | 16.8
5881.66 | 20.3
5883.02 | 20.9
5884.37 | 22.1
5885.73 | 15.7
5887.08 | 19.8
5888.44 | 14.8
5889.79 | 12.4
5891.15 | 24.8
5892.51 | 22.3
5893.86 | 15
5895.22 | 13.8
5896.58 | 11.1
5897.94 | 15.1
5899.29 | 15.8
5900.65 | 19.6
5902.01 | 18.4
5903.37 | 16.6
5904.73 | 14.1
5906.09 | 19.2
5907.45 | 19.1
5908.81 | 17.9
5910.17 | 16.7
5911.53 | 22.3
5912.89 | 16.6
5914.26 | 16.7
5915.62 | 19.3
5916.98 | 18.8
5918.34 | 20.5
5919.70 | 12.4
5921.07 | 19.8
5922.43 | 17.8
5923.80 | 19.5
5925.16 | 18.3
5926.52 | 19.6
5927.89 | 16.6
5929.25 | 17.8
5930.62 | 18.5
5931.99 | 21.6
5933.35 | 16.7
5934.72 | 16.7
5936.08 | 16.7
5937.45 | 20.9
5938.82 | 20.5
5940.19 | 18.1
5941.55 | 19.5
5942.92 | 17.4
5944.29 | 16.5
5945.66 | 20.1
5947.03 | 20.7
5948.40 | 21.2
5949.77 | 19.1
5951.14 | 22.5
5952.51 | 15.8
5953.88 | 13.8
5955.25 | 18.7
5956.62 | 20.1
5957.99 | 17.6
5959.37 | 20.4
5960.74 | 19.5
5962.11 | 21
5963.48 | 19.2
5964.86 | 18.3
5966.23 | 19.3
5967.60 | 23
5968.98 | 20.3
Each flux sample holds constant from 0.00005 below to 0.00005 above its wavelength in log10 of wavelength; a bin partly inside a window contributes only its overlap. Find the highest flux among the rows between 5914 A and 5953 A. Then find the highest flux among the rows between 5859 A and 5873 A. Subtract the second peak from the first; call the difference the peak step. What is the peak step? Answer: -2.9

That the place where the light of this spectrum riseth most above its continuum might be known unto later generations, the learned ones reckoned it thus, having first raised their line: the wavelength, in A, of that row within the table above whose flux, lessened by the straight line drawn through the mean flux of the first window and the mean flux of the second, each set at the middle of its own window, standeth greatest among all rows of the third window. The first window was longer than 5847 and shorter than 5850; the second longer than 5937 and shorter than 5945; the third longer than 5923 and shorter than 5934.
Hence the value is 5931.99 A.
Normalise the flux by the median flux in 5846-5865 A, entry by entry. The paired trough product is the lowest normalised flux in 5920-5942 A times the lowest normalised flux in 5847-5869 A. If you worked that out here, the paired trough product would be 0.63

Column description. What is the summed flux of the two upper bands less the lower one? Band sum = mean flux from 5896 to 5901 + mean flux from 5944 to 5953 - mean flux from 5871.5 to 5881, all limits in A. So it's 16.1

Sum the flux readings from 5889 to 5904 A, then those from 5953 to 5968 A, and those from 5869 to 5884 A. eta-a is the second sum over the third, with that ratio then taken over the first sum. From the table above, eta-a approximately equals 0.0055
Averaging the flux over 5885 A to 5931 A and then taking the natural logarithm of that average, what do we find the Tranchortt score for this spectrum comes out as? 2.87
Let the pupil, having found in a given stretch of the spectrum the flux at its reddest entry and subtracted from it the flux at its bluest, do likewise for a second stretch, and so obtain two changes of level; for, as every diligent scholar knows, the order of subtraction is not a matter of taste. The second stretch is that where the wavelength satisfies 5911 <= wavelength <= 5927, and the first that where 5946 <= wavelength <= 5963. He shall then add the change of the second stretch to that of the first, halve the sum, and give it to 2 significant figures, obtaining -1.2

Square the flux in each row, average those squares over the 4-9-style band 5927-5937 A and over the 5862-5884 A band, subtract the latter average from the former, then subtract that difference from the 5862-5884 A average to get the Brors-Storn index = 406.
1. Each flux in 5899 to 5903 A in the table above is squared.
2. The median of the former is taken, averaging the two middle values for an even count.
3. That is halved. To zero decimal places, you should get 169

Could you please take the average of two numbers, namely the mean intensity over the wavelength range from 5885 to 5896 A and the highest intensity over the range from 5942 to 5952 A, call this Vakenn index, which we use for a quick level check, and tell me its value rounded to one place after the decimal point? 19.9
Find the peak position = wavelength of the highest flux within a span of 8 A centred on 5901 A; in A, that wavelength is 5900.65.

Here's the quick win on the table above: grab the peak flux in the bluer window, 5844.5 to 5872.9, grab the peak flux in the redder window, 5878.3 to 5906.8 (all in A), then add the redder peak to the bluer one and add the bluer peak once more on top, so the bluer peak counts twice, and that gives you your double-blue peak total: 75.6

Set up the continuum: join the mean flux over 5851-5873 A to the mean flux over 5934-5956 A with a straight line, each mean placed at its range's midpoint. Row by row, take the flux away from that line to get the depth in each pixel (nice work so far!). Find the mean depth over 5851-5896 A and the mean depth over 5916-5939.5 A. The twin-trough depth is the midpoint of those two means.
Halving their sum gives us 0.0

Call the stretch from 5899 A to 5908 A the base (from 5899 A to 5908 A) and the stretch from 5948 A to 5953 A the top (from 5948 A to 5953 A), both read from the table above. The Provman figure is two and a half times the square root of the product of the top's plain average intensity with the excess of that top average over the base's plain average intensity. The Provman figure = 16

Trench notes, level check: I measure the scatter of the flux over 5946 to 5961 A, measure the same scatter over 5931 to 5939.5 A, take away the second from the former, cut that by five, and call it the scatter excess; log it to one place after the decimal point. 0.0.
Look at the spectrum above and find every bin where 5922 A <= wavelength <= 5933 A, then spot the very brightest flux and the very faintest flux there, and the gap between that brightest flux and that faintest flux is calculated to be 5.0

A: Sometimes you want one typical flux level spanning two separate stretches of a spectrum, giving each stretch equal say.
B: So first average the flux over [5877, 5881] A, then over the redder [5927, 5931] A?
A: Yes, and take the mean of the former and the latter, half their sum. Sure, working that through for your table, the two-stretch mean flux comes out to 18.0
